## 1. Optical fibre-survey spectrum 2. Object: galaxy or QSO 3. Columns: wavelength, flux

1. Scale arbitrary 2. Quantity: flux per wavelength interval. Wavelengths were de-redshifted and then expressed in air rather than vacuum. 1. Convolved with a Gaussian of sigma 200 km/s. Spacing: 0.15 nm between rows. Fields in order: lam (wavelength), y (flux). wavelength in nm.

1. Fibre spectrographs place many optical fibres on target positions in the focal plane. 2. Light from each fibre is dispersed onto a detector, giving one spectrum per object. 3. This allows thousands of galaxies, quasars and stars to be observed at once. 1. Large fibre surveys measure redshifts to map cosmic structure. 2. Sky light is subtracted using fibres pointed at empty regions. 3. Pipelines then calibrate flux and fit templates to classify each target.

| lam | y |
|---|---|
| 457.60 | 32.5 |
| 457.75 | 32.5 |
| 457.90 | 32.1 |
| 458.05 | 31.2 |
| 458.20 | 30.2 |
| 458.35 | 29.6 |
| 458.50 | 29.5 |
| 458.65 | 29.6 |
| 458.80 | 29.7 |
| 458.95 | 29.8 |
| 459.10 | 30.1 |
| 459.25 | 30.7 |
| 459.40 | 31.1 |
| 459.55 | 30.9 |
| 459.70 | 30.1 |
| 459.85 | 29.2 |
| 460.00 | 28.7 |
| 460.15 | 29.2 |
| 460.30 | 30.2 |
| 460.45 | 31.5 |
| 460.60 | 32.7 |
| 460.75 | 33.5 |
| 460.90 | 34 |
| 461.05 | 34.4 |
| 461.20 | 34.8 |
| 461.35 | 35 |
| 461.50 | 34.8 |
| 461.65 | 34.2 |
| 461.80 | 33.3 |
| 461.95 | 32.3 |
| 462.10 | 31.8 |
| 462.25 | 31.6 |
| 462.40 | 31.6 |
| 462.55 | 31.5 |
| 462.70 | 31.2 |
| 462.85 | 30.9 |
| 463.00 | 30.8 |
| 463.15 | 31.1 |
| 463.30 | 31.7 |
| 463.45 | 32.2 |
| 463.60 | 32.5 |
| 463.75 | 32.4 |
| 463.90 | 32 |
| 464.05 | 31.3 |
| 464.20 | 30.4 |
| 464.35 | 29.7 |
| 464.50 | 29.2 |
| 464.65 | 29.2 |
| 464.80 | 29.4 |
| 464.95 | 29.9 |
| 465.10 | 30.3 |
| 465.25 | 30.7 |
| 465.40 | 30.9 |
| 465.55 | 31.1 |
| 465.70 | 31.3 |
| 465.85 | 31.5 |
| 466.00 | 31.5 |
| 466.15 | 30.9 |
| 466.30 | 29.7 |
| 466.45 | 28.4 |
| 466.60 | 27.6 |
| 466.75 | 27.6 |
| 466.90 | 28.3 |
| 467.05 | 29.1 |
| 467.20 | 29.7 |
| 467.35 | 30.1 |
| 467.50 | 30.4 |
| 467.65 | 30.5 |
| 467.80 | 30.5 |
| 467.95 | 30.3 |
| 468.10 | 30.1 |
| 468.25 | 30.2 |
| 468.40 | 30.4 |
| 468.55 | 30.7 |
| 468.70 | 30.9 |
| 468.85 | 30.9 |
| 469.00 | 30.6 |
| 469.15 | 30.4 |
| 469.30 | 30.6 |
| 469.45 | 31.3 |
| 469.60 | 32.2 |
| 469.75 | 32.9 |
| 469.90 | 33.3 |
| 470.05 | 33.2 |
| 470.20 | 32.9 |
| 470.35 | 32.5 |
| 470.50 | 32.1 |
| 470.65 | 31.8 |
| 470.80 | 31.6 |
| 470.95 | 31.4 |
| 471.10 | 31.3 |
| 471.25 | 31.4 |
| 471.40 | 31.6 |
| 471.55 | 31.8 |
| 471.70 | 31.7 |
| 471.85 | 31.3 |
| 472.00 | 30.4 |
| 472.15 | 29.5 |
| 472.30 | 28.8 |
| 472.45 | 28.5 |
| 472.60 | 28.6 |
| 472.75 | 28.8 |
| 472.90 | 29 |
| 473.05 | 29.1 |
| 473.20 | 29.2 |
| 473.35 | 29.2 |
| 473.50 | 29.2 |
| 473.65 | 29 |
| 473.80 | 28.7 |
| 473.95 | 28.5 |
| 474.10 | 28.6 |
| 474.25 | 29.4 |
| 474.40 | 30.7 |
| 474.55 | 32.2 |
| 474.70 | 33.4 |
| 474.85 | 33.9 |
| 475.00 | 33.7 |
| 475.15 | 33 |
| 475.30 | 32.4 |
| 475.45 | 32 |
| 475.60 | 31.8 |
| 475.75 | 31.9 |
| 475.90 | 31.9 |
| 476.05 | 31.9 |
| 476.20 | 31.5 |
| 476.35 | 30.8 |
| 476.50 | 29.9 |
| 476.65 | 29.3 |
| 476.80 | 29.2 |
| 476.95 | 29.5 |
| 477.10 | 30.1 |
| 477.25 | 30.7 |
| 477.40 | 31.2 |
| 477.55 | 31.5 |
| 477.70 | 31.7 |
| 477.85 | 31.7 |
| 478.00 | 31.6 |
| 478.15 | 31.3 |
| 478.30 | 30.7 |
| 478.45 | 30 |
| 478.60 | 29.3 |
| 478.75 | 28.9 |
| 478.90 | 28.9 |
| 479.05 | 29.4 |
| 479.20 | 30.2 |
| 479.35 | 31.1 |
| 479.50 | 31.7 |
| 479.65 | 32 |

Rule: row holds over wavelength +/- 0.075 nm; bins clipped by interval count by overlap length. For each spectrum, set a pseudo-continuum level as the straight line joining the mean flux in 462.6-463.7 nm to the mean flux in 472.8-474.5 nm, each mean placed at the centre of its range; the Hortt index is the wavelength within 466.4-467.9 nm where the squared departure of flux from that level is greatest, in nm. 466.60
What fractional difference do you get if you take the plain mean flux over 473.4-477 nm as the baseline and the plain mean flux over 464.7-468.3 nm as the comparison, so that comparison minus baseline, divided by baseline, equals -0.03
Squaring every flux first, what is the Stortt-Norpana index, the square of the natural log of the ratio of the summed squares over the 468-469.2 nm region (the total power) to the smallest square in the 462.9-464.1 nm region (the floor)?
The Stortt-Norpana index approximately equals 4.3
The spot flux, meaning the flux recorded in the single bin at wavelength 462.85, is 30.9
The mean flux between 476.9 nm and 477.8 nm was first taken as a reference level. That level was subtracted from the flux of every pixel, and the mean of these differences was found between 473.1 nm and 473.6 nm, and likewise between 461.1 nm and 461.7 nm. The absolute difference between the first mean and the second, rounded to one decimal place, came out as 5.5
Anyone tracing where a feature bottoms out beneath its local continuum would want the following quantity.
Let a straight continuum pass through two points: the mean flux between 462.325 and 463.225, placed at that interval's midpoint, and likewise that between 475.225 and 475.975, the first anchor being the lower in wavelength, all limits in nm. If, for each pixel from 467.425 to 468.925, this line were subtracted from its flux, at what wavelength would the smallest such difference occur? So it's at 468.10 nm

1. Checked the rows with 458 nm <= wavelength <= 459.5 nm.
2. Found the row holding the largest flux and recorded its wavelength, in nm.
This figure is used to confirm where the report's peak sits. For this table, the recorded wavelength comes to 458.05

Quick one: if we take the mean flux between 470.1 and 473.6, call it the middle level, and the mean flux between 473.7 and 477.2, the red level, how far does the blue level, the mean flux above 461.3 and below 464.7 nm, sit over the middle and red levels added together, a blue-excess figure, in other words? -29.8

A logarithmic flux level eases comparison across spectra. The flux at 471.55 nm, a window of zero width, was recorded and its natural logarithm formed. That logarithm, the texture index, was 3.46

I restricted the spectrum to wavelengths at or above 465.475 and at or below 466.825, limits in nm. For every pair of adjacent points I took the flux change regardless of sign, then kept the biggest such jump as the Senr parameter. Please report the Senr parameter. 1.30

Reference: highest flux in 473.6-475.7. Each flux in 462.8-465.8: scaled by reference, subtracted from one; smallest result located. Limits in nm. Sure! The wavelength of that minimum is 463.60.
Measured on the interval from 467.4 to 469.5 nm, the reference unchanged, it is 469.45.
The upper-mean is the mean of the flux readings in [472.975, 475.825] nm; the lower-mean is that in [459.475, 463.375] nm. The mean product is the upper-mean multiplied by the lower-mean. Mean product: 986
